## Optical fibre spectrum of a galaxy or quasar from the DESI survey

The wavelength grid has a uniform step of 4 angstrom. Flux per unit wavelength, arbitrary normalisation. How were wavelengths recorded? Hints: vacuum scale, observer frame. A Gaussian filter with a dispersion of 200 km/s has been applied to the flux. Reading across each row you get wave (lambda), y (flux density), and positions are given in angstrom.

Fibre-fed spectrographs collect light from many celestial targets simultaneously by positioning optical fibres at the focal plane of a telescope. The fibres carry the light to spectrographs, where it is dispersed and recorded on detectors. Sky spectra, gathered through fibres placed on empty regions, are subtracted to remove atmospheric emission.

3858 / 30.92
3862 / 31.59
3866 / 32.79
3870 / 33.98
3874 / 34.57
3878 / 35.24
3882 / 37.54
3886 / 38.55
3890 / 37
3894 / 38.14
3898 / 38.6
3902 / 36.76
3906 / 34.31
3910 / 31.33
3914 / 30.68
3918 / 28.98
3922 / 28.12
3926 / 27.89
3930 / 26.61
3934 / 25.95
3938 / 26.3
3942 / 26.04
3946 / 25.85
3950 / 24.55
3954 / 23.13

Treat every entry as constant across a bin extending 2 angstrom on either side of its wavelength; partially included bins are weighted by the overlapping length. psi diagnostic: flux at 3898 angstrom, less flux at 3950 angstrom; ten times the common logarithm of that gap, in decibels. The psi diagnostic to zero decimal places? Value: 11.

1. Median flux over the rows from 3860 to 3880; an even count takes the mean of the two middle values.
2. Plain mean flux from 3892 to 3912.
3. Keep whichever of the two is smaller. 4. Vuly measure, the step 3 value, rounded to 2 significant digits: 34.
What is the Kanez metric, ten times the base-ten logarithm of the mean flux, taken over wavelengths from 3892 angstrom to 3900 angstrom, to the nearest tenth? 15.8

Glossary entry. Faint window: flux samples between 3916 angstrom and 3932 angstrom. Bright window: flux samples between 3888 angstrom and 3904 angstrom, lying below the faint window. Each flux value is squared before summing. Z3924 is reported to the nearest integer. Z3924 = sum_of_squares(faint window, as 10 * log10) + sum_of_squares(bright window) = 5700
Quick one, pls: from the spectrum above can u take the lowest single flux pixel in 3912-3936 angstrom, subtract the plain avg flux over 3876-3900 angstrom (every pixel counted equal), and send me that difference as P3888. -12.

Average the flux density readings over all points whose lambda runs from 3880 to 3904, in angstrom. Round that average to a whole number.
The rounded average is 38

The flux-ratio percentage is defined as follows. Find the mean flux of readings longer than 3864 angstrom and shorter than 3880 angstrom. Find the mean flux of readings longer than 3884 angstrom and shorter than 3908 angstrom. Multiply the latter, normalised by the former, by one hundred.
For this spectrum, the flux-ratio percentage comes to 109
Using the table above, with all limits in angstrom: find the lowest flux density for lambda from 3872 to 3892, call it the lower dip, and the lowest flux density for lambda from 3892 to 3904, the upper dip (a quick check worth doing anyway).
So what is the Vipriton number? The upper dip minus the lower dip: 2.2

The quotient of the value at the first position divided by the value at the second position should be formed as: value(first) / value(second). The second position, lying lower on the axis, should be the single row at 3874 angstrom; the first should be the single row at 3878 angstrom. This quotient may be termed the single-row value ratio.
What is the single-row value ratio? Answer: 1.02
